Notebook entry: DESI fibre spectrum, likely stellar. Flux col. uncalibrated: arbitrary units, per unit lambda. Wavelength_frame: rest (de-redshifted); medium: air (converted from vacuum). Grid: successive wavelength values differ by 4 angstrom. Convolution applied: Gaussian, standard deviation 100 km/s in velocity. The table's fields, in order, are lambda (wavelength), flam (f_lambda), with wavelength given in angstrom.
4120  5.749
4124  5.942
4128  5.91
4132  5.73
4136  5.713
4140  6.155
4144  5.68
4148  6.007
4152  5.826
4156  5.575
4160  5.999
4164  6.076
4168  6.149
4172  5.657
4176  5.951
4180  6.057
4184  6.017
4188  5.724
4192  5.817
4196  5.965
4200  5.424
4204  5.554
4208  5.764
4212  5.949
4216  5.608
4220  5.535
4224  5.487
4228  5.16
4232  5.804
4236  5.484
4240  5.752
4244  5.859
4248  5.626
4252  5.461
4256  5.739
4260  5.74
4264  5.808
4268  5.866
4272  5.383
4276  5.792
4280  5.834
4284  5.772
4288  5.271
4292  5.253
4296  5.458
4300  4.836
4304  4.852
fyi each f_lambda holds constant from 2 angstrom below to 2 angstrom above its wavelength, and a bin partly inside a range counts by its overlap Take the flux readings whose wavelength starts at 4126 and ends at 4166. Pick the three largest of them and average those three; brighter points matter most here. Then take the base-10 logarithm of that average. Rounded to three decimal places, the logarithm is 0.784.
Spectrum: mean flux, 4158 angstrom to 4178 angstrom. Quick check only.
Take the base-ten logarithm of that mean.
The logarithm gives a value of 0.776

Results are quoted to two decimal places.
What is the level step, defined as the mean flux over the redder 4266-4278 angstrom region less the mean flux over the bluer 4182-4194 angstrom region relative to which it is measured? -0.17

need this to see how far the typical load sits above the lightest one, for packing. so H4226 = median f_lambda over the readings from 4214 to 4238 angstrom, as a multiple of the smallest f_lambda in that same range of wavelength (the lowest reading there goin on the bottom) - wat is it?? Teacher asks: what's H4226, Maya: 1.07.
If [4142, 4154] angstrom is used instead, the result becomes 1.03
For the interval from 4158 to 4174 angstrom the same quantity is 1.07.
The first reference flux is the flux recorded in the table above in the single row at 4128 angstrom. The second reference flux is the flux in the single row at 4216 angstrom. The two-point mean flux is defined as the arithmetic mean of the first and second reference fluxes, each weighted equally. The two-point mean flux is 5.76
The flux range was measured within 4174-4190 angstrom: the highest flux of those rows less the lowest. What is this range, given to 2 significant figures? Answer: 0.33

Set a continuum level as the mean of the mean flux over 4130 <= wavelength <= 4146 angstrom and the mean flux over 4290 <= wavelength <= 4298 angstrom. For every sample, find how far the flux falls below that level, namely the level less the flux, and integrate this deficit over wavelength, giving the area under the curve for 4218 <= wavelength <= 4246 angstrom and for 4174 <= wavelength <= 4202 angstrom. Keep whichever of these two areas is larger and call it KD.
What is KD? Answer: 0.1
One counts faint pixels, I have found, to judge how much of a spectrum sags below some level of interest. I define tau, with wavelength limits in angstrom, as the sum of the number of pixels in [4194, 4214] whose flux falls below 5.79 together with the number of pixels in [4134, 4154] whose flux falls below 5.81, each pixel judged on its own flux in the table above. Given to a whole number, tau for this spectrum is 5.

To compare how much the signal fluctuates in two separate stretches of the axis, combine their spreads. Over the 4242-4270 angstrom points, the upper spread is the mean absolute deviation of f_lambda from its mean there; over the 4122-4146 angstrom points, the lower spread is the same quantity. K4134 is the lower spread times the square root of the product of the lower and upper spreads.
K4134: 0.018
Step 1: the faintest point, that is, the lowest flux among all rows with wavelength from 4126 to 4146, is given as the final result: 5.68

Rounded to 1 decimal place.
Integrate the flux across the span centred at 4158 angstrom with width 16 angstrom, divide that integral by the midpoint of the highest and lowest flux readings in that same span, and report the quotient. 16.1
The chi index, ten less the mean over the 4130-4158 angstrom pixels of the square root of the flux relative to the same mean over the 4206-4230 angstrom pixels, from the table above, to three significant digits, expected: 8.98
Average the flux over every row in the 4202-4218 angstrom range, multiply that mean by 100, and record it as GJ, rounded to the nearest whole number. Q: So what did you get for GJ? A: 572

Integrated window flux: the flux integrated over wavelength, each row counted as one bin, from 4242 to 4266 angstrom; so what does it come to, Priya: 137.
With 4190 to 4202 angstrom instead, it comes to 69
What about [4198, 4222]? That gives 135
